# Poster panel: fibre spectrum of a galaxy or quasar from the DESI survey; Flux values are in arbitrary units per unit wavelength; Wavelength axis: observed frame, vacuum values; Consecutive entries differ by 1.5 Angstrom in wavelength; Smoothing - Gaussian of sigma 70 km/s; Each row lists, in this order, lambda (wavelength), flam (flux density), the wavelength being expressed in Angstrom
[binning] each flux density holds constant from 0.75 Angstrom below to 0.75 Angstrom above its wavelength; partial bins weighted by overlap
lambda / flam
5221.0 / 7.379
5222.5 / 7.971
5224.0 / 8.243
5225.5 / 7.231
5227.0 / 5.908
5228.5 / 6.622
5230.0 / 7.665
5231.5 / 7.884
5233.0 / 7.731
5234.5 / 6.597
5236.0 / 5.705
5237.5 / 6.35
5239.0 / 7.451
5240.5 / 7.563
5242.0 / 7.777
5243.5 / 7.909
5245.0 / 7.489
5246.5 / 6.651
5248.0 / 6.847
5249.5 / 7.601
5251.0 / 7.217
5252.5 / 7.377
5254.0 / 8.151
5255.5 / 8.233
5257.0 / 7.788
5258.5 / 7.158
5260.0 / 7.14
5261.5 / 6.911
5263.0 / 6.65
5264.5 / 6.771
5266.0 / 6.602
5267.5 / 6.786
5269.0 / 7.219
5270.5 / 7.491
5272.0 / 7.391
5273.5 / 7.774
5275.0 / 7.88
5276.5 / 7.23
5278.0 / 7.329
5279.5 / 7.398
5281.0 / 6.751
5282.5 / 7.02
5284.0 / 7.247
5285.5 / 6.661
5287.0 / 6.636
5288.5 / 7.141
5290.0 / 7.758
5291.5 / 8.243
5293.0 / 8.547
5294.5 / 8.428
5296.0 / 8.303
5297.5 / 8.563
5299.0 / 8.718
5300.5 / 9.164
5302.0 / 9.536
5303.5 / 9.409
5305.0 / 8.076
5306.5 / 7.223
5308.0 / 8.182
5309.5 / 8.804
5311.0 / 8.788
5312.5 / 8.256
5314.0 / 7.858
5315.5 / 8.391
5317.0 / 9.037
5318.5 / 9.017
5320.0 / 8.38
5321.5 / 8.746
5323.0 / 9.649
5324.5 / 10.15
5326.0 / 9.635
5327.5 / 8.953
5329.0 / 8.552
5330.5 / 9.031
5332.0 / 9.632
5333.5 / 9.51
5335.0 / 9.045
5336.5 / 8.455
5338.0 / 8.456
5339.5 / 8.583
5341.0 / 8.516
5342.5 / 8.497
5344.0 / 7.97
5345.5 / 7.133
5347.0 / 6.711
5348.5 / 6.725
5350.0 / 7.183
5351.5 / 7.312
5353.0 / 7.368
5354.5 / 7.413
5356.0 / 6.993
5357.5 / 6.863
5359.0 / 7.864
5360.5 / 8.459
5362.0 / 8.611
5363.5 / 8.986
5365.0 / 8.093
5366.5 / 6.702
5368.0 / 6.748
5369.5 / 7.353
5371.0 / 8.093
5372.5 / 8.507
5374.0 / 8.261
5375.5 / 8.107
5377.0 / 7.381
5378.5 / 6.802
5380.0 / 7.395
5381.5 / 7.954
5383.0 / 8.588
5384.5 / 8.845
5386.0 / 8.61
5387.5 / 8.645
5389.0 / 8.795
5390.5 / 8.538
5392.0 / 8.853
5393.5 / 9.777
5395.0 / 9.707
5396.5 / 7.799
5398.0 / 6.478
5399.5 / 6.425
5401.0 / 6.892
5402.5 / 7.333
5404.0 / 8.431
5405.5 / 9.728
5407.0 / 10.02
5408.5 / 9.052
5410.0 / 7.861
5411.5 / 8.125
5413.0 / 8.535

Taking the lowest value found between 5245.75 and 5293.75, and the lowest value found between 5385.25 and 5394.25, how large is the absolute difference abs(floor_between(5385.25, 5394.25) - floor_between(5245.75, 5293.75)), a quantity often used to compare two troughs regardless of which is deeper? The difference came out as 1.9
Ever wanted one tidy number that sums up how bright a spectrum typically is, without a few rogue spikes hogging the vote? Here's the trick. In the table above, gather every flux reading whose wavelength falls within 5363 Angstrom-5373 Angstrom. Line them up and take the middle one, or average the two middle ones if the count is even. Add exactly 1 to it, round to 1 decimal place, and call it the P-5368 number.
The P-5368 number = 9.1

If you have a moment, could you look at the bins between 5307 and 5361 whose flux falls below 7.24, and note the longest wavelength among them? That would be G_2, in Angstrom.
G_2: 5357.5 Angstrom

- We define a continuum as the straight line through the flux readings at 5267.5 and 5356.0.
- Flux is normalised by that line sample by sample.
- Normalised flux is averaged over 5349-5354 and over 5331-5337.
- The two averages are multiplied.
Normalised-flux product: 1.38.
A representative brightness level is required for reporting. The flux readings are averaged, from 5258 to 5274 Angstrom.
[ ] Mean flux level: 7.1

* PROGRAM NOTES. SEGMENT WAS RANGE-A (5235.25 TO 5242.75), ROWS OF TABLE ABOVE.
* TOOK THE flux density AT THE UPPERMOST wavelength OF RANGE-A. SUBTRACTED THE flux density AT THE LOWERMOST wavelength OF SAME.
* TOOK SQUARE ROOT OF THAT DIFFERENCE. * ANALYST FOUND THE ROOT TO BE 1.4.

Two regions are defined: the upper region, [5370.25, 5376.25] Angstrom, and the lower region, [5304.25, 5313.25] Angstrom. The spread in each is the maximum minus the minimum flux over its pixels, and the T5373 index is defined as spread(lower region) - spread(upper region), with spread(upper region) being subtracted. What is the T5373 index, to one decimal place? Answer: 1.2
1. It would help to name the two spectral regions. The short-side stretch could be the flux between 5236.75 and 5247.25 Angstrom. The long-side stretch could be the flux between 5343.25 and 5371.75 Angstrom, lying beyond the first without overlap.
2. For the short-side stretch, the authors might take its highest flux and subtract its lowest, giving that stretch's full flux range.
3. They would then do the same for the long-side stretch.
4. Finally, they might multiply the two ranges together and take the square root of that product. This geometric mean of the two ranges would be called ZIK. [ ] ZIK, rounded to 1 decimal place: 1.9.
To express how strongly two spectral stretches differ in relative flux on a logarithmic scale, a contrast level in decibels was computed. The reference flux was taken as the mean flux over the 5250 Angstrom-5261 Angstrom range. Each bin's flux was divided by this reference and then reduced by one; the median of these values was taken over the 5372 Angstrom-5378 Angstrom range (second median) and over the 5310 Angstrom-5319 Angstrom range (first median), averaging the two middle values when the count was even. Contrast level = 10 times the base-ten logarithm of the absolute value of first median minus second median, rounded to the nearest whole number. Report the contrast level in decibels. -13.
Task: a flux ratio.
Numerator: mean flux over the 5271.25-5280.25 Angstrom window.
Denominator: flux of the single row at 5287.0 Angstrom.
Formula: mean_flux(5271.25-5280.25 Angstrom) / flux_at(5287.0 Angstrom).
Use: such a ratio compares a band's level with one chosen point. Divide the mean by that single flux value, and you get 1.13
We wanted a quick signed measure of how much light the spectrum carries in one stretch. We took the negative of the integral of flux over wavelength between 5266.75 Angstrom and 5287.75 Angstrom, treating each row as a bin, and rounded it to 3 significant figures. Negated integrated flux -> -151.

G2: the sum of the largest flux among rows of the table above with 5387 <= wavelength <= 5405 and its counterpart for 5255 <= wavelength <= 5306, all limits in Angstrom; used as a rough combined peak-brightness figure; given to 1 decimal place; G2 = 19.3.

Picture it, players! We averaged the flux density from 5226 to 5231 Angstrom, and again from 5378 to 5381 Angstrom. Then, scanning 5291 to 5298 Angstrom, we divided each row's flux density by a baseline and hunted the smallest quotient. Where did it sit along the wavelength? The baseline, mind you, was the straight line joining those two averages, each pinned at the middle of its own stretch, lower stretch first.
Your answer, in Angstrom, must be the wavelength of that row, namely 5291.5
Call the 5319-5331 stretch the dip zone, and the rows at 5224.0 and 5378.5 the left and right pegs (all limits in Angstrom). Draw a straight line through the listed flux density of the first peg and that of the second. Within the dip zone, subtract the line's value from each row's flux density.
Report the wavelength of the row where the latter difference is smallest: 5320.0 Angstrom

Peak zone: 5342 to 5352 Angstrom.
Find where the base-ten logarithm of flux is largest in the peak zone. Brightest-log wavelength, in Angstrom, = 5342.5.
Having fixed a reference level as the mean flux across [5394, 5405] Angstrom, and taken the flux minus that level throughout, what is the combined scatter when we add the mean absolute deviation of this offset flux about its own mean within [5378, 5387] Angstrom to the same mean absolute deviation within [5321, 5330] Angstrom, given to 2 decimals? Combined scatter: 1.18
